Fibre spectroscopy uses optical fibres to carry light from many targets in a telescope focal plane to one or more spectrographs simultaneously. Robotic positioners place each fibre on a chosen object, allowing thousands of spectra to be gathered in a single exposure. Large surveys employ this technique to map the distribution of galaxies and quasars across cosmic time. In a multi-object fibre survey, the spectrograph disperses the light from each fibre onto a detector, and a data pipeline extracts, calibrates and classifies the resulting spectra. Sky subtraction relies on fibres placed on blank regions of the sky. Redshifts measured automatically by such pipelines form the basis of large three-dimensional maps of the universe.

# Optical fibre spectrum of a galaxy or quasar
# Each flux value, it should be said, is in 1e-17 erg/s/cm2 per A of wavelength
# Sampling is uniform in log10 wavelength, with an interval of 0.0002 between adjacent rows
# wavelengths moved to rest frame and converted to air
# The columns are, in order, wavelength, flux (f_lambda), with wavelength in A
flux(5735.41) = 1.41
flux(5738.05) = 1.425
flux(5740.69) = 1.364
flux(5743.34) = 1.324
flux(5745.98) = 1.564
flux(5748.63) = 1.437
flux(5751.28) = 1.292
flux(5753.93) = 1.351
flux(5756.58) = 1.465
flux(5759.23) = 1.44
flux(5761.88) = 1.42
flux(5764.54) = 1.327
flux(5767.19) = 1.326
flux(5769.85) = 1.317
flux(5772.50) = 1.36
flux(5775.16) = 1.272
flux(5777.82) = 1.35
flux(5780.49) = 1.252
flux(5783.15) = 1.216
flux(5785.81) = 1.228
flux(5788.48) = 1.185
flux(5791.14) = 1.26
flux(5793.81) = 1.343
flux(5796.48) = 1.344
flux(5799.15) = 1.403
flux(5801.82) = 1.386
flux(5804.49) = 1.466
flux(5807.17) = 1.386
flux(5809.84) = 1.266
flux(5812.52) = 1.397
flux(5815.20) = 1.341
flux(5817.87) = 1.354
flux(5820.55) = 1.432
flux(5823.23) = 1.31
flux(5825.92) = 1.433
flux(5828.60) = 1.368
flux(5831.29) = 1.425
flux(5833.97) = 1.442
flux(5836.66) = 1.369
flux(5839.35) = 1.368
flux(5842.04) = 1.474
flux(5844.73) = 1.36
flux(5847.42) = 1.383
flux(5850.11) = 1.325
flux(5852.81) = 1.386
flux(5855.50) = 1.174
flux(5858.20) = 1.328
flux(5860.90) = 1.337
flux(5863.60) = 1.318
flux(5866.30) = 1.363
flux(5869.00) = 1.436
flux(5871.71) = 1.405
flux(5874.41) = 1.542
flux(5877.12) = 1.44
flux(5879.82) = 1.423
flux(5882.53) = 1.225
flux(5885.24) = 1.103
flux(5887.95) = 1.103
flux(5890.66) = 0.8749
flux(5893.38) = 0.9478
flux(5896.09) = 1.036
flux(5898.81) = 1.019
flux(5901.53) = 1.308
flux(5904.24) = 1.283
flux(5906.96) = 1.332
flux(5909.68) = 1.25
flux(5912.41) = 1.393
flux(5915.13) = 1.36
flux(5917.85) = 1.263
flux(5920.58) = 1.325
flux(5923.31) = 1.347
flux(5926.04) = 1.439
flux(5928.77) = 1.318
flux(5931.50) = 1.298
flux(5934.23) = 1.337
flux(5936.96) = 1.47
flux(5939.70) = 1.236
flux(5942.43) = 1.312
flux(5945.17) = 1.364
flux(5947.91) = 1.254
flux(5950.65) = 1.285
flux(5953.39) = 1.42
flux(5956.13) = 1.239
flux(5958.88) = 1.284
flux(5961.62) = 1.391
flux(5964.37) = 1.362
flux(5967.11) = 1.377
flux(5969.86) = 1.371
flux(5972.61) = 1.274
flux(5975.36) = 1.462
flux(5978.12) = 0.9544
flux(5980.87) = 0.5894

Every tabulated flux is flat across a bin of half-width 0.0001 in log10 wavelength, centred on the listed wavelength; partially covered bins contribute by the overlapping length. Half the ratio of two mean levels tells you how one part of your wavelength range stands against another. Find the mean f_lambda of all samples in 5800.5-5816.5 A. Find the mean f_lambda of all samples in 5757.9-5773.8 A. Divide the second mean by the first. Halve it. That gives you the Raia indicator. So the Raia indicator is 0.497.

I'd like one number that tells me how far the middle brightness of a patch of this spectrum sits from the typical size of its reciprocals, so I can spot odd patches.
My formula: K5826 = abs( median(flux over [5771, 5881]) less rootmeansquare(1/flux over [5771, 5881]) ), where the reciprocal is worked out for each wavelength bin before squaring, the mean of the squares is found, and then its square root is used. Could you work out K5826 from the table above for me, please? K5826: 0.62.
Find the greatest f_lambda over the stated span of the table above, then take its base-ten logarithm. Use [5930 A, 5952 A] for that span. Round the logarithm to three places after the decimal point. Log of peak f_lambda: 0.167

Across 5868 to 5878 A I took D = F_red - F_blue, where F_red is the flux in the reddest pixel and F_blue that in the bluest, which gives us 0.00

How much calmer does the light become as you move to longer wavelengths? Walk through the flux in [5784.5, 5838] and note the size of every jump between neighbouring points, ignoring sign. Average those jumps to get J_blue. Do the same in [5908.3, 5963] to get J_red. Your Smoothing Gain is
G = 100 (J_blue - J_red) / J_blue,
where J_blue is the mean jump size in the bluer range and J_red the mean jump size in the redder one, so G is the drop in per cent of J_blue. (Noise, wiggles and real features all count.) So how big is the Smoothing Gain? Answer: -34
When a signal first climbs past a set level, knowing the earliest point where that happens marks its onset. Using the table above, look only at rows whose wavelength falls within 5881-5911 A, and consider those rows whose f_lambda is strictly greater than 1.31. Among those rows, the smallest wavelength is 5906.96 A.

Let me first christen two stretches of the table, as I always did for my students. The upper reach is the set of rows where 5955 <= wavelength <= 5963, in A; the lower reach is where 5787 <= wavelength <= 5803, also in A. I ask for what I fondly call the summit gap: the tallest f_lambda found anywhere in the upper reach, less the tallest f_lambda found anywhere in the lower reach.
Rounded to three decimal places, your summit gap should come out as -0.012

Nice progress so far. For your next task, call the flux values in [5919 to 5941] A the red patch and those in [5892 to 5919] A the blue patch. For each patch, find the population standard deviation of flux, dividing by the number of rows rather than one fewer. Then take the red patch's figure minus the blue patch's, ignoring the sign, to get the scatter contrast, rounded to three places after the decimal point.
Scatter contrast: 0.079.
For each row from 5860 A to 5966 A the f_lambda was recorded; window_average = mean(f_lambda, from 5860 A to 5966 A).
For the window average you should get 1.29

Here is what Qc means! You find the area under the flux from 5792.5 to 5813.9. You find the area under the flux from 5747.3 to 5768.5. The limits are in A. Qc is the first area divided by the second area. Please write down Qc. 1.00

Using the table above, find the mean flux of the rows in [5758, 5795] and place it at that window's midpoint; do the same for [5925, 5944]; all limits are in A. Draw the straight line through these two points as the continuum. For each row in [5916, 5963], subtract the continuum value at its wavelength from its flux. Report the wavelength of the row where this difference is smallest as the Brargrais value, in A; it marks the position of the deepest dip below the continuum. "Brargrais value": 5956.13 A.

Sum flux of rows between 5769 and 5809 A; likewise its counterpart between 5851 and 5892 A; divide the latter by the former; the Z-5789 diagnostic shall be 0.98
